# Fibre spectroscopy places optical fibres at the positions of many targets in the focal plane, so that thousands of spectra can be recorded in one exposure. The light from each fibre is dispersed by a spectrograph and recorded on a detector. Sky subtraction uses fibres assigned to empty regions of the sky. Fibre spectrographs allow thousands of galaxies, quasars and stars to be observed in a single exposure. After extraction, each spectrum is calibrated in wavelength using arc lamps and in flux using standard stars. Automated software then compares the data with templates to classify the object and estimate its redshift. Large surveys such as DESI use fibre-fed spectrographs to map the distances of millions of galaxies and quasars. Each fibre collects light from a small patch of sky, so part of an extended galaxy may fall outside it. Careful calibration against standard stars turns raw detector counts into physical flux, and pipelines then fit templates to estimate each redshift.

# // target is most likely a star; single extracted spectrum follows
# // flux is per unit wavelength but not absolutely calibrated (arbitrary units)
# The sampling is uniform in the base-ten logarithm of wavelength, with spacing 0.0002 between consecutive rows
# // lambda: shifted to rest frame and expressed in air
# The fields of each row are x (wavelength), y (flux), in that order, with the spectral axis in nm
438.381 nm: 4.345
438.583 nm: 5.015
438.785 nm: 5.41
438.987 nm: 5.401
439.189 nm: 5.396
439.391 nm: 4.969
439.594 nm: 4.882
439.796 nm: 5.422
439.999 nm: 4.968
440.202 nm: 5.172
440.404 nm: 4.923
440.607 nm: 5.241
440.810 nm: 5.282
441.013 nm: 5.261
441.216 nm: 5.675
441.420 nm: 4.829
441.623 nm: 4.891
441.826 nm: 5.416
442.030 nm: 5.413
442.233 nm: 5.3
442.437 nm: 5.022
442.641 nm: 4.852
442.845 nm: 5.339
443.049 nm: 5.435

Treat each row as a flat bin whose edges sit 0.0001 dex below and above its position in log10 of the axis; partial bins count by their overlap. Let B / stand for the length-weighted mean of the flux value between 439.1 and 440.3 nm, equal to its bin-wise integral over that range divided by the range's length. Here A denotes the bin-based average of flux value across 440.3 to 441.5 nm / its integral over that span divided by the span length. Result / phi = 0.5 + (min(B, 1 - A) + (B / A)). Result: -2.72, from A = 5.21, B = 5.13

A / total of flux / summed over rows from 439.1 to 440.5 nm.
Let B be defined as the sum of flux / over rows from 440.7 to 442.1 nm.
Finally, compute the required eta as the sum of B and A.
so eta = 72.5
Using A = 35.7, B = 36.8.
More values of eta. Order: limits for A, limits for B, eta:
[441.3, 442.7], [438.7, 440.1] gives 72.2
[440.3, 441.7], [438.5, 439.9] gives 72.6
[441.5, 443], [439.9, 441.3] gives 72.8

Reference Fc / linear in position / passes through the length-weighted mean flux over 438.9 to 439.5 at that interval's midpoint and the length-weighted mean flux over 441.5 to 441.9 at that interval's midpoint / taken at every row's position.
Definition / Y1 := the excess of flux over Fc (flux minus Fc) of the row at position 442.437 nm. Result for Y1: -0.07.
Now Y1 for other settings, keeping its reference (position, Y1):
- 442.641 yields -0.23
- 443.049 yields 0.37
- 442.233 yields 0.20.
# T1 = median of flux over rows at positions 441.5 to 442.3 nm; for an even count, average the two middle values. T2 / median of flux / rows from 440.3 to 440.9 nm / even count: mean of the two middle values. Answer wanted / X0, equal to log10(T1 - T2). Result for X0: -0.94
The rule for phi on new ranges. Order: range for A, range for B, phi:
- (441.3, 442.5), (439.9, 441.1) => -2.66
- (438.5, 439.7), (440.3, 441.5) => -2.68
